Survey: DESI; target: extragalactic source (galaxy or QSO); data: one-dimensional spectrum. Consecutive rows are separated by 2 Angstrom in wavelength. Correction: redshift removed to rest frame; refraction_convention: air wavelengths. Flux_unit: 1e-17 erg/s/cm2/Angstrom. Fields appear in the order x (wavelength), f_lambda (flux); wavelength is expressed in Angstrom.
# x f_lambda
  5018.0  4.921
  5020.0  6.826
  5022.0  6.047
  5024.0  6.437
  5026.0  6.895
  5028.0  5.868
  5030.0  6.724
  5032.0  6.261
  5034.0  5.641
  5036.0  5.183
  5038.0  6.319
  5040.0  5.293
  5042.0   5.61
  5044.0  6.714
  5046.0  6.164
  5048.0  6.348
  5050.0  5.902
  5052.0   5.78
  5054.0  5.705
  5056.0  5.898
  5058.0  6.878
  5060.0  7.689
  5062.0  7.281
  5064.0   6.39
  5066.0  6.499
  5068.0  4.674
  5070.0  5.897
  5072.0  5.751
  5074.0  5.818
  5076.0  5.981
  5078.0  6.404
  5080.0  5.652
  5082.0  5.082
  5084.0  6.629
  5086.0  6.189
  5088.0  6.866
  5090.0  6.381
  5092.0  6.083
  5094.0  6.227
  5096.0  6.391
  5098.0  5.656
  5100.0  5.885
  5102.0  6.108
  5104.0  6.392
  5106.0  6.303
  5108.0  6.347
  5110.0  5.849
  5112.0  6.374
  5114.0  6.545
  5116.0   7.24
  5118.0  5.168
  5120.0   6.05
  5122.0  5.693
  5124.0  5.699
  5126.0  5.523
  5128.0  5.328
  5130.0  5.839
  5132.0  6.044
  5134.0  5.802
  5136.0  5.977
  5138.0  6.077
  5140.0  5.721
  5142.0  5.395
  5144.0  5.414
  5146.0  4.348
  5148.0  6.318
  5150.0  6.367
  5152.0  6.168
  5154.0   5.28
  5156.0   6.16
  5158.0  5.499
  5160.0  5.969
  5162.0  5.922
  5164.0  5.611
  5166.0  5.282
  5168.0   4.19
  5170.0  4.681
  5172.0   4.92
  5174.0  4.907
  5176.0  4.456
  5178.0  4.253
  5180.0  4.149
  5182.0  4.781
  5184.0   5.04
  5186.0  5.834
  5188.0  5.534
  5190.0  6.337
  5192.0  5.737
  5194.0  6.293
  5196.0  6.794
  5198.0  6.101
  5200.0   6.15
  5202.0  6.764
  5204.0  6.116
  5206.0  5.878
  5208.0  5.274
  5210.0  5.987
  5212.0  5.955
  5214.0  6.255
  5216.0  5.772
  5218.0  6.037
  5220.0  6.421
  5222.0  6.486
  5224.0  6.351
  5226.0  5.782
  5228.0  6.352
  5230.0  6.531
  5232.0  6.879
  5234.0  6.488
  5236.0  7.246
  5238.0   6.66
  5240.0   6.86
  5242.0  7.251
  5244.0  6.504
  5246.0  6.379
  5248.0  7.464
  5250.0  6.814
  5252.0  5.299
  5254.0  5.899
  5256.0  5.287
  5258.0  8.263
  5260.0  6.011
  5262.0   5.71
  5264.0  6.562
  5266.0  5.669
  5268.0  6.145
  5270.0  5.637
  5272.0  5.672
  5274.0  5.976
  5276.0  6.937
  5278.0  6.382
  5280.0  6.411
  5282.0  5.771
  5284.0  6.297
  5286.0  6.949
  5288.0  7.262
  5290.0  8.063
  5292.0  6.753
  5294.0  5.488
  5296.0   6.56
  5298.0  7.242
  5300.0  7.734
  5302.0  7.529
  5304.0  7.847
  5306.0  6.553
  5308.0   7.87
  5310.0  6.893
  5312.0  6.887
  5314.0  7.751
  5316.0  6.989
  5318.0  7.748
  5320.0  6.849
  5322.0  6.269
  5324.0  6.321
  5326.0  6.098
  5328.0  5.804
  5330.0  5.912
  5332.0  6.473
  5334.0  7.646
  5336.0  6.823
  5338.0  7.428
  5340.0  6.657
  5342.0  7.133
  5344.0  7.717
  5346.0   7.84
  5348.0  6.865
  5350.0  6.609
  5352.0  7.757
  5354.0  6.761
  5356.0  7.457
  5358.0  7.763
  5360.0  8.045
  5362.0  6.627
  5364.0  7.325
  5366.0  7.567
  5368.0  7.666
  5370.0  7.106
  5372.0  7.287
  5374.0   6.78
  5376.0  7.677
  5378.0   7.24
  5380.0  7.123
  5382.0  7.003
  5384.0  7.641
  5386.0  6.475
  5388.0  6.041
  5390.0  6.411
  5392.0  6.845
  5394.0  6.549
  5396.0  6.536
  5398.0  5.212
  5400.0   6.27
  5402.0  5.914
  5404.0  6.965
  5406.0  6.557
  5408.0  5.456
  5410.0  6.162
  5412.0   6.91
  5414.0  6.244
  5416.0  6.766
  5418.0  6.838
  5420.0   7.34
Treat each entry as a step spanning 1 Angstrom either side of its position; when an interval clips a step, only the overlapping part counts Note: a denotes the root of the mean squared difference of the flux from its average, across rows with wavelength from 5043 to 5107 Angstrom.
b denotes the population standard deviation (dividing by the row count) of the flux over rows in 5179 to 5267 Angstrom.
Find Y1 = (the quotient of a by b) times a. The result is 0.5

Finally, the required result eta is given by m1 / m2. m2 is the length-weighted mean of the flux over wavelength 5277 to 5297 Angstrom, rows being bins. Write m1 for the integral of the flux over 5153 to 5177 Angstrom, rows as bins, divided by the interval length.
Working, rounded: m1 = 5.24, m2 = 6.6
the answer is 0.79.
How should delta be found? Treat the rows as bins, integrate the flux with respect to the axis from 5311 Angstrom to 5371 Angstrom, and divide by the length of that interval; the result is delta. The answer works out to 7.1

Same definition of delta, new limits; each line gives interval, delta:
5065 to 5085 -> 5.8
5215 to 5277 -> 6.4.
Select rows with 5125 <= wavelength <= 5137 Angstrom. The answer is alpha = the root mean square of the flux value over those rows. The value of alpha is 5.8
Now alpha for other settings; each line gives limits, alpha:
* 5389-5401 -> 6.3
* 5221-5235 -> 6.4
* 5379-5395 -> 6.8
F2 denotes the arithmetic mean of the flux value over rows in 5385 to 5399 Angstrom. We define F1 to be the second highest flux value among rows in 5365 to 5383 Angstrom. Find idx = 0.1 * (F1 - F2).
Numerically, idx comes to 0.137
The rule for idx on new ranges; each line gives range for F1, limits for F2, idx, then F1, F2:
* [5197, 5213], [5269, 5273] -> 0.050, 6.15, 5.7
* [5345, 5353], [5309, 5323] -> 0.070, 7.757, 7.1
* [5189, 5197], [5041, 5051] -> 0.019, 6.337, 6.1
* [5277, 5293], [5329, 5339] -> 0.041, 7.262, 6.9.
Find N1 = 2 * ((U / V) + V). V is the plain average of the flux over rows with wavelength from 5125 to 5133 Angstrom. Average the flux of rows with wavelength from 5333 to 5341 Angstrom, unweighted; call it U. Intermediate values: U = 7.1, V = 5.68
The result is 13.9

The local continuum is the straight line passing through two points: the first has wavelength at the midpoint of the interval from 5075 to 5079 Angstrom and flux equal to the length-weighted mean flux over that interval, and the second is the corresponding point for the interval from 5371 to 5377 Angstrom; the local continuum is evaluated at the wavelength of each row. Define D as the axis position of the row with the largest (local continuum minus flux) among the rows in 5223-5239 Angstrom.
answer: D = 5226.0 Angstrom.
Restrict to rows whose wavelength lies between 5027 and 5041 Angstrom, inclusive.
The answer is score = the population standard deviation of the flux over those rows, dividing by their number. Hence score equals 0.53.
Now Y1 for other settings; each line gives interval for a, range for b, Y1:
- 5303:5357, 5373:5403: 0.6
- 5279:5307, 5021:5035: 1.3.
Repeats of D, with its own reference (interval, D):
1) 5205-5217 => 5208.0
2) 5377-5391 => 5388.0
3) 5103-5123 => 5118.0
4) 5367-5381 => 5374.0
